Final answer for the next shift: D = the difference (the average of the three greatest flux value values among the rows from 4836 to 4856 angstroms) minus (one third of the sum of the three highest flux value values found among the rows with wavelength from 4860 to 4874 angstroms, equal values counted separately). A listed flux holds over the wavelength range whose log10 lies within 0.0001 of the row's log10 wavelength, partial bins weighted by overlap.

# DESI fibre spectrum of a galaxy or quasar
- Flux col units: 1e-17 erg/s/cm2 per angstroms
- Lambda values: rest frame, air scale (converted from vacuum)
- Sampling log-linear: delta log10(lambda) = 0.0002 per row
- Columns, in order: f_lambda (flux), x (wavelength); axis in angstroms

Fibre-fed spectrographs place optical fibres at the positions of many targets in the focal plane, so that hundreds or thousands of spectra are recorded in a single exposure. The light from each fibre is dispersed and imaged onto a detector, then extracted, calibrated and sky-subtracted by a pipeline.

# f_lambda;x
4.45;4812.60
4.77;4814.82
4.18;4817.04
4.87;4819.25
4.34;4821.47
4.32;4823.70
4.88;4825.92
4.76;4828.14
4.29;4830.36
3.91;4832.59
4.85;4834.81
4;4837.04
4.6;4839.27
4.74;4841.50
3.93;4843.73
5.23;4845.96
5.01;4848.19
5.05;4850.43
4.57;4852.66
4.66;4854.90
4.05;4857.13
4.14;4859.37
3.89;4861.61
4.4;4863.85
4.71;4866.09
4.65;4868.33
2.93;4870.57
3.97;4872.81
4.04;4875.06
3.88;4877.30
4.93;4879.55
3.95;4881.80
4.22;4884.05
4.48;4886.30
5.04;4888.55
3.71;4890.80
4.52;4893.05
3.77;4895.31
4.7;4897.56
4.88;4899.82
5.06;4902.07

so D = 0.51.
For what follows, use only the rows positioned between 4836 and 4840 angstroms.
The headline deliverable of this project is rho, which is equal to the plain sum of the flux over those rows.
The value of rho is 8.6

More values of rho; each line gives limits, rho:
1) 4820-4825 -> 8.7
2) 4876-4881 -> 8.8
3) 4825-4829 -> 9.6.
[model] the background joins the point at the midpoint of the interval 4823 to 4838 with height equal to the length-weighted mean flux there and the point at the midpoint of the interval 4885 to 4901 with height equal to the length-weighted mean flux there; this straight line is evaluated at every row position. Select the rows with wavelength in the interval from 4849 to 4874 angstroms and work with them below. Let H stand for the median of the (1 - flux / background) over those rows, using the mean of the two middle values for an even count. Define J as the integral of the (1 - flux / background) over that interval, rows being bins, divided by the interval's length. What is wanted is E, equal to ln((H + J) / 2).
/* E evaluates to -3.8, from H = 0.009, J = 0.036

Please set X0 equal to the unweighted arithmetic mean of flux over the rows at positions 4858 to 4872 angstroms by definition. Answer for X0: 4.12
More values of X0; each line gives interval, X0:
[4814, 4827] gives 4.56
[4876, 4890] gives 4.42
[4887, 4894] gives 4.42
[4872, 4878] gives 3.96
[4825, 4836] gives 4.54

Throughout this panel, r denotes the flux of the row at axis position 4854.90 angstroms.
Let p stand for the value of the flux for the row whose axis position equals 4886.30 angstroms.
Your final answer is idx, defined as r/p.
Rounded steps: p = 4.48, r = 4.66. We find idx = 1.04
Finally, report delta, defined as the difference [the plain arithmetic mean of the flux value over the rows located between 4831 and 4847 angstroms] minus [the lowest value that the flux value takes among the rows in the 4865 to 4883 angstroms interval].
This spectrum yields 1.5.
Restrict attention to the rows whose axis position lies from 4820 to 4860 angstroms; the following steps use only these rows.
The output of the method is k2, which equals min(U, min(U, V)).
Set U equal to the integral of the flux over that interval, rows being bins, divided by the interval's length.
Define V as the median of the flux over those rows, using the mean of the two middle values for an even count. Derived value 4.53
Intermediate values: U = 4.5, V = 4.6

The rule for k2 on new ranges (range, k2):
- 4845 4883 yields 4.35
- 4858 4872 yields 4.12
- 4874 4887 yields 4.13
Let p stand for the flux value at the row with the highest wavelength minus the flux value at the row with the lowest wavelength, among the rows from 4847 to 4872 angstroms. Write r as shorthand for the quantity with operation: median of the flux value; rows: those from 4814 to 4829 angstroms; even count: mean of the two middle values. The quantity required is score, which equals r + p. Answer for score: 2.7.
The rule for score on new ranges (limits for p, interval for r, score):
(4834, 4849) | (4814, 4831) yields 4.7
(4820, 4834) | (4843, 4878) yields 3.8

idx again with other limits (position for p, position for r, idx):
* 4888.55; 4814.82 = 0.95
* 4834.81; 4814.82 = 0.98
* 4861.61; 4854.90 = 1.20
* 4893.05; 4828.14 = 1.05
